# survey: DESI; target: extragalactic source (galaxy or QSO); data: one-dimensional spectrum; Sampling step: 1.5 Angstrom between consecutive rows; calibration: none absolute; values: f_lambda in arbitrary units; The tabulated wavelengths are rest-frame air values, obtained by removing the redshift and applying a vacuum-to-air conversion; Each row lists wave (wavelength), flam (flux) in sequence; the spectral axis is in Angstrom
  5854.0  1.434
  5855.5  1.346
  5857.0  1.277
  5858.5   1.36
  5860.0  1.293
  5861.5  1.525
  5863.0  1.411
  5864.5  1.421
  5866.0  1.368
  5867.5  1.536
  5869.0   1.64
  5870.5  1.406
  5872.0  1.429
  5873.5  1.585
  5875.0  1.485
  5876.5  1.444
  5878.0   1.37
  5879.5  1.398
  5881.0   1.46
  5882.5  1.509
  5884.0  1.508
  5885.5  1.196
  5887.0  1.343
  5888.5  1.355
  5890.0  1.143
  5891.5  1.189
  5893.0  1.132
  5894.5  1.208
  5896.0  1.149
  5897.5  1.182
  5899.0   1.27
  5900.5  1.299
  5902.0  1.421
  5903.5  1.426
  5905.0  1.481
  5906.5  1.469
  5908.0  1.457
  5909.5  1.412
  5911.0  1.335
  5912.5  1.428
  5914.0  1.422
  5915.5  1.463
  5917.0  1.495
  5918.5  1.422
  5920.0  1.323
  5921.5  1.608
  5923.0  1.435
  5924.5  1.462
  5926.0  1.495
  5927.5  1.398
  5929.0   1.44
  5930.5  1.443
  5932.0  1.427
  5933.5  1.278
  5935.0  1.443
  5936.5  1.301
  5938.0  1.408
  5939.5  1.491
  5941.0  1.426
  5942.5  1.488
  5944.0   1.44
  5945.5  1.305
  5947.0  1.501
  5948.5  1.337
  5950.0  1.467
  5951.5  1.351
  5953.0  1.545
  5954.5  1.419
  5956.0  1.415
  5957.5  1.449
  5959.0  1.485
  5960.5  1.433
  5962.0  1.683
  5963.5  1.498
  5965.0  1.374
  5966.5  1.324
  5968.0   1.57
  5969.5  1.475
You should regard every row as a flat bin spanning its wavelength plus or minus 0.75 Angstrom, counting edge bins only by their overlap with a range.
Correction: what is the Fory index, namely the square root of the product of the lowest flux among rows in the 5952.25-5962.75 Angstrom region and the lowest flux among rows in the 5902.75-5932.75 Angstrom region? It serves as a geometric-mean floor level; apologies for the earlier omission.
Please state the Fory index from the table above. 1.37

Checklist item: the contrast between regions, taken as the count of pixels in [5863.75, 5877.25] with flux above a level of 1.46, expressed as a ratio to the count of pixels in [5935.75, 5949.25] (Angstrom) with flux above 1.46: 1.3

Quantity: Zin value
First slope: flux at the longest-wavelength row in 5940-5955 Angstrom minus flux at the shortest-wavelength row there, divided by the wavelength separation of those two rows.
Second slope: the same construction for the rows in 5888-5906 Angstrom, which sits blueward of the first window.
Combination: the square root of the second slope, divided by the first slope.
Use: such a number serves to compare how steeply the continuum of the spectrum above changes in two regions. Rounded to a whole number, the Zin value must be -169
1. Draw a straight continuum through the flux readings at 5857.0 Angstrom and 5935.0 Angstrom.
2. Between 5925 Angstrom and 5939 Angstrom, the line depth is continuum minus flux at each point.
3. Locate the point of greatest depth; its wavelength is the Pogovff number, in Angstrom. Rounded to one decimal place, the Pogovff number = 5933.5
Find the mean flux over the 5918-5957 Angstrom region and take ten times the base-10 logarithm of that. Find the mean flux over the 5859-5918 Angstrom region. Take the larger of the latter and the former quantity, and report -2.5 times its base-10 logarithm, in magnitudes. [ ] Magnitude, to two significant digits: -0.47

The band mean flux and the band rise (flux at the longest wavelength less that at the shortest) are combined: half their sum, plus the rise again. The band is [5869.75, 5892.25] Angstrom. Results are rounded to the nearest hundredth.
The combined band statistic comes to 0.37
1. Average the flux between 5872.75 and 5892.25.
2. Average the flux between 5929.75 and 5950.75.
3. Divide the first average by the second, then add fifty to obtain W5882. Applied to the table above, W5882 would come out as 50.98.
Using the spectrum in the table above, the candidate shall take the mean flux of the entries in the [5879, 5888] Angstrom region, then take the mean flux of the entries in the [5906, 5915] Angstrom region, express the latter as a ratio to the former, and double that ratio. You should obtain 2.03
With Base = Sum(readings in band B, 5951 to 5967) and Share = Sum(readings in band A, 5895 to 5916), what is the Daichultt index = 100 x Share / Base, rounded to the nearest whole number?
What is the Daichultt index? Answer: 120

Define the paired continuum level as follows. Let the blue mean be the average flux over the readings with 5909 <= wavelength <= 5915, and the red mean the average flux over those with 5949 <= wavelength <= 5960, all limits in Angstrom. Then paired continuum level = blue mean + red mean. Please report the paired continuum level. 2.85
